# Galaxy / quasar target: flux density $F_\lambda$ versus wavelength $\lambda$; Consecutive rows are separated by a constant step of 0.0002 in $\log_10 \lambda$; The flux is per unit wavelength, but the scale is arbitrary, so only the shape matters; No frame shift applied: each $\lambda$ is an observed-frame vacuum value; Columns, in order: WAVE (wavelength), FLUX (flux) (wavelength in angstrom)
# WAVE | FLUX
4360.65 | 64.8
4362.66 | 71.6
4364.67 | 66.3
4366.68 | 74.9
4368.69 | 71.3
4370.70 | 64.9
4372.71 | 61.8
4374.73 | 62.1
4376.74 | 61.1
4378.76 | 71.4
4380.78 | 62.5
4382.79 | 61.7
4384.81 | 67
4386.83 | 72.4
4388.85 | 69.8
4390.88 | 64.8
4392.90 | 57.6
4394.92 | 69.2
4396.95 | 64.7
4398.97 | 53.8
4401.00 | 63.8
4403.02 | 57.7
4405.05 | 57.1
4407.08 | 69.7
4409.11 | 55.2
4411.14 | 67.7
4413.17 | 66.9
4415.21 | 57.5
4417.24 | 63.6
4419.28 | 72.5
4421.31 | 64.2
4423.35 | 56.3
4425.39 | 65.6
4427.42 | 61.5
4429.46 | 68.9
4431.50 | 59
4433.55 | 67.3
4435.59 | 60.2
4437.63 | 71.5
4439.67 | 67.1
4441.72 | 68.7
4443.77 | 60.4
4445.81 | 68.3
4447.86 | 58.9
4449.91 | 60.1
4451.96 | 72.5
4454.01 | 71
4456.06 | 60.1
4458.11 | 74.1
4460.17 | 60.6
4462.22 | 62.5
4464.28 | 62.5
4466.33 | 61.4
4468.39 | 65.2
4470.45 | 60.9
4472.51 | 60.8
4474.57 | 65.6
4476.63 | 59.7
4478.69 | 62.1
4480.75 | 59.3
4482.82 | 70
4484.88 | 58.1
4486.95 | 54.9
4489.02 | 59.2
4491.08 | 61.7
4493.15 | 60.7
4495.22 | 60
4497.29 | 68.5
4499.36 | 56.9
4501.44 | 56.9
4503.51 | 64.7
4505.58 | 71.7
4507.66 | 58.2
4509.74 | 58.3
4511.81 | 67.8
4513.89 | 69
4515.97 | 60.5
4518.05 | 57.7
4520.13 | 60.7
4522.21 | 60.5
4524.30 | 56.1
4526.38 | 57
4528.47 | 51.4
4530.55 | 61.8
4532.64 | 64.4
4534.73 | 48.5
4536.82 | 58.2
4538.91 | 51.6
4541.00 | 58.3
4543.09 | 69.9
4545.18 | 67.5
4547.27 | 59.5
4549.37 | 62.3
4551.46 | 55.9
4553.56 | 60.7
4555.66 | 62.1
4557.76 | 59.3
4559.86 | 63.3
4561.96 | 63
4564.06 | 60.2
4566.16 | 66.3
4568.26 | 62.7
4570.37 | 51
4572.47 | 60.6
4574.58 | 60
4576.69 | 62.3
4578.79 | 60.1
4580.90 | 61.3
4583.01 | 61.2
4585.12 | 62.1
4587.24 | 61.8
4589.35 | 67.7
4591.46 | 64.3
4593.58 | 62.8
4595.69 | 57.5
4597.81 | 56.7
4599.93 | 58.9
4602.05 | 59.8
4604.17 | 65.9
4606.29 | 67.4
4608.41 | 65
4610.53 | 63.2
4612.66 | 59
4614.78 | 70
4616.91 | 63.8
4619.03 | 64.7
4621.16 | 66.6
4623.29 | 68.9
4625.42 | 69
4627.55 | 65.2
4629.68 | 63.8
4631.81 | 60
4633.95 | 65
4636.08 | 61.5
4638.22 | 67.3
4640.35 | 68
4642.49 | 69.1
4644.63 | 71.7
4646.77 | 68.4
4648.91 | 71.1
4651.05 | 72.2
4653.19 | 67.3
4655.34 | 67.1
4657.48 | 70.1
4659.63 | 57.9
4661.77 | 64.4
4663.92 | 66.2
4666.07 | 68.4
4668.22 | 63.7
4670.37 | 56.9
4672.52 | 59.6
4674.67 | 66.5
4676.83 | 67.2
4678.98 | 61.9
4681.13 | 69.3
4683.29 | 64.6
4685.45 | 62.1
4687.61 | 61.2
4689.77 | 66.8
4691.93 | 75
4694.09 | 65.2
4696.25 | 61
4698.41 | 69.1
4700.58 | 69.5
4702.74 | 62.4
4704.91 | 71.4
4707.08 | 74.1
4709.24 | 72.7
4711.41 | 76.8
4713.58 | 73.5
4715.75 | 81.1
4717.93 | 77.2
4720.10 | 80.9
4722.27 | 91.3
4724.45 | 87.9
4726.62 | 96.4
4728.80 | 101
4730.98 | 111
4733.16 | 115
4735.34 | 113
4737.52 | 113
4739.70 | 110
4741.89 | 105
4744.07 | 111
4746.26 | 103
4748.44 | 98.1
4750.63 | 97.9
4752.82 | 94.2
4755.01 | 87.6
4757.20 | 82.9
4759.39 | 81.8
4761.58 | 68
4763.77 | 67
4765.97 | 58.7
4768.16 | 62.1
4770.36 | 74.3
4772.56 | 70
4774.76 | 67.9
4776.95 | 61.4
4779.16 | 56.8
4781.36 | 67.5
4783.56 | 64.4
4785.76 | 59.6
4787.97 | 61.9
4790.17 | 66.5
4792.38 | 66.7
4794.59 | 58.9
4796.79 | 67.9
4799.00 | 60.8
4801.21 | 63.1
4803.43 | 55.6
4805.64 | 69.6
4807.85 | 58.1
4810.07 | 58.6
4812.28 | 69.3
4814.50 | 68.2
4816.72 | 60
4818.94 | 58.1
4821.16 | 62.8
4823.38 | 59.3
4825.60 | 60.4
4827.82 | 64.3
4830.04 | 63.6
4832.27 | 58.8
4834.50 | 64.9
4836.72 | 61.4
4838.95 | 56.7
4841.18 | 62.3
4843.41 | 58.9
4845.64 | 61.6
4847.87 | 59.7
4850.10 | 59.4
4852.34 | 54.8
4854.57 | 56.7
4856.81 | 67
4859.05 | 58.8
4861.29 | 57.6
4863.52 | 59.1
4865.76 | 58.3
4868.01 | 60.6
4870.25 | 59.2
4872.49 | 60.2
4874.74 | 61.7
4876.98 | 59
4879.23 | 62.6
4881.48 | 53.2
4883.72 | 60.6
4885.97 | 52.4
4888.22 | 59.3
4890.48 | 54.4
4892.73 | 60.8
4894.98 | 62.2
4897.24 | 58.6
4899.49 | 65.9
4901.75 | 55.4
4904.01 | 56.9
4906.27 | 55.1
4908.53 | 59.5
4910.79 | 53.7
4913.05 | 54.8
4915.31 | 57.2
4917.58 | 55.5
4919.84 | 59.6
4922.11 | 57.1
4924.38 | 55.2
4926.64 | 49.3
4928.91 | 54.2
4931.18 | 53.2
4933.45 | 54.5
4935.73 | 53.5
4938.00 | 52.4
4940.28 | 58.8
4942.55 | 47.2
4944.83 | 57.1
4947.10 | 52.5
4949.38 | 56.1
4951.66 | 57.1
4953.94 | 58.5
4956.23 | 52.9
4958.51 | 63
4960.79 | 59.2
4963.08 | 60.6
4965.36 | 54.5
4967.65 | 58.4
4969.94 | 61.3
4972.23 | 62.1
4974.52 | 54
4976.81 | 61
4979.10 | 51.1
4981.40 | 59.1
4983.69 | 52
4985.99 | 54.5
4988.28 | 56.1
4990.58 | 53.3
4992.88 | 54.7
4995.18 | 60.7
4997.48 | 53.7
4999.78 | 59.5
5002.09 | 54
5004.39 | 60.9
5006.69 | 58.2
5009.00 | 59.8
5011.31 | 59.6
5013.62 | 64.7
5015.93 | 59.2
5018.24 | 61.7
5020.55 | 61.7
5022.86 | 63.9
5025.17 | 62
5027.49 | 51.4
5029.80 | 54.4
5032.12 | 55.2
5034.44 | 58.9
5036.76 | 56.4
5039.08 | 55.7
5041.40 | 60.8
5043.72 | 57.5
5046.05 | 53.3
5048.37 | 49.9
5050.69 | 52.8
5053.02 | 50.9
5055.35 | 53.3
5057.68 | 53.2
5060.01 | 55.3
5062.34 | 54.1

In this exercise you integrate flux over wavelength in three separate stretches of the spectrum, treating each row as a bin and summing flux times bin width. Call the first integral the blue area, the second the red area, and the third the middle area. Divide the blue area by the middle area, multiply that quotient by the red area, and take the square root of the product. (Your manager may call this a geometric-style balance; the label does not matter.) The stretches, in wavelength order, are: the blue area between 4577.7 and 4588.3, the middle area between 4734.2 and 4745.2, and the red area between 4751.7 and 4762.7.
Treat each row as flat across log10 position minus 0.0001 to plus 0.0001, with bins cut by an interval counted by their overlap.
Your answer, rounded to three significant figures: 22.1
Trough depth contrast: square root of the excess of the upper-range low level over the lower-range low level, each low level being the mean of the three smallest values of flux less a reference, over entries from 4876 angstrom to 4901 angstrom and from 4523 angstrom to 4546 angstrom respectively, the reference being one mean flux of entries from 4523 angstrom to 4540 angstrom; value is 1.7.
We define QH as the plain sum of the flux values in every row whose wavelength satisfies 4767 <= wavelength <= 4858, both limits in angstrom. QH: 2560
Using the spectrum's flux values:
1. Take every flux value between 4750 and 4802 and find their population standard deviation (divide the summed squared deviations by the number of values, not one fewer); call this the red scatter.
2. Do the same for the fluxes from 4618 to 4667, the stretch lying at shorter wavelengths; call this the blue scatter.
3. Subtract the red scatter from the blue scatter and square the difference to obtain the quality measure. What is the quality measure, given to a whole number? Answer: 57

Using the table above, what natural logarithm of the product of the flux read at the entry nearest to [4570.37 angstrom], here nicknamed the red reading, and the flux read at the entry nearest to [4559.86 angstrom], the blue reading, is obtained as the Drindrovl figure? 8.08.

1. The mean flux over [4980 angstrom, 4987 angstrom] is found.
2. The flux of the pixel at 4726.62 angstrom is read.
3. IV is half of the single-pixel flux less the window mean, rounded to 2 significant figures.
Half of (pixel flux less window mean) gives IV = 21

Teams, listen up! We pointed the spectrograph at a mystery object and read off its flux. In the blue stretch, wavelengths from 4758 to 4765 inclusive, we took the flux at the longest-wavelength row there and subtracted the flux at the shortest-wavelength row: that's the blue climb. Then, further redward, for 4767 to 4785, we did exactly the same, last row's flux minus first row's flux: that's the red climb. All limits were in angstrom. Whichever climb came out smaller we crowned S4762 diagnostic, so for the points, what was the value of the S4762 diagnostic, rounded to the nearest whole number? -15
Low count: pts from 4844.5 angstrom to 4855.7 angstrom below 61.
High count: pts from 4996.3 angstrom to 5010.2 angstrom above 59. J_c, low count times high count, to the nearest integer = 12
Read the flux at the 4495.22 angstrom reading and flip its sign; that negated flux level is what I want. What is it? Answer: -60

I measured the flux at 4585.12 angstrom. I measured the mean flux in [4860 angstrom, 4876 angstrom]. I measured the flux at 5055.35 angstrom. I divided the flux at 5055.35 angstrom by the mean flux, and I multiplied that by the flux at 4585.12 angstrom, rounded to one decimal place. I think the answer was 55.6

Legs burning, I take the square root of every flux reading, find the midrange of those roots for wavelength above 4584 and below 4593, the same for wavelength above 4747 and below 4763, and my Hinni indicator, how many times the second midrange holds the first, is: 1.13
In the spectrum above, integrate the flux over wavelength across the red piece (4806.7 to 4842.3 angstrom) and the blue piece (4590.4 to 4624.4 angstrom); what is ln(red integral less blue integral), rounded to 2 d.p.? 3.68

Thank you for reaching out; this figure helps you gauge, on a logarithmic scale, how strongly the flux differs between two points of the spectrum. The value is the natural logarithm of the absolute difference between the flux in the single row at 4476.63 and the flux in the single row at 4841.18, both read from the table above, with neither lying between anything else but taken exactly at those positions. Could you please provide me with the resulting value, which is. 1.0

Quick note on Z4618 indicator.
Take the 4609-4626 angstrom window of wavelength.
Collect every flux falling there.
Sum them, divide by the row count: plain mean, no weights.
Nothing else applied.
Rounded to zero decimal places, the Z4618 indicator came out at 66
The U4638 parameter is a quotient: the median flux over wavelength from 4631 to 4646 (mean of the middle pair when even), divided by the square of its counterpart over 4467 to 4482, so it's 0.018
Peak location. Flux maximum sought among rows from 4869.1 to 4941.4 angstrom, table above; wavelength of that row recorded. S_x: 4899.49 angstrom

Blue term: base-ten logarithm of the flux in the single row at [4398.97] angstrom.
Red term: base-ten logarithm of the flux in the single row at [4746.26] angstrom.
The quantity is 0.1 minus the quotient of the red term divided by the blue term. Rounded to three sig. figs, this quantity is -1.06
